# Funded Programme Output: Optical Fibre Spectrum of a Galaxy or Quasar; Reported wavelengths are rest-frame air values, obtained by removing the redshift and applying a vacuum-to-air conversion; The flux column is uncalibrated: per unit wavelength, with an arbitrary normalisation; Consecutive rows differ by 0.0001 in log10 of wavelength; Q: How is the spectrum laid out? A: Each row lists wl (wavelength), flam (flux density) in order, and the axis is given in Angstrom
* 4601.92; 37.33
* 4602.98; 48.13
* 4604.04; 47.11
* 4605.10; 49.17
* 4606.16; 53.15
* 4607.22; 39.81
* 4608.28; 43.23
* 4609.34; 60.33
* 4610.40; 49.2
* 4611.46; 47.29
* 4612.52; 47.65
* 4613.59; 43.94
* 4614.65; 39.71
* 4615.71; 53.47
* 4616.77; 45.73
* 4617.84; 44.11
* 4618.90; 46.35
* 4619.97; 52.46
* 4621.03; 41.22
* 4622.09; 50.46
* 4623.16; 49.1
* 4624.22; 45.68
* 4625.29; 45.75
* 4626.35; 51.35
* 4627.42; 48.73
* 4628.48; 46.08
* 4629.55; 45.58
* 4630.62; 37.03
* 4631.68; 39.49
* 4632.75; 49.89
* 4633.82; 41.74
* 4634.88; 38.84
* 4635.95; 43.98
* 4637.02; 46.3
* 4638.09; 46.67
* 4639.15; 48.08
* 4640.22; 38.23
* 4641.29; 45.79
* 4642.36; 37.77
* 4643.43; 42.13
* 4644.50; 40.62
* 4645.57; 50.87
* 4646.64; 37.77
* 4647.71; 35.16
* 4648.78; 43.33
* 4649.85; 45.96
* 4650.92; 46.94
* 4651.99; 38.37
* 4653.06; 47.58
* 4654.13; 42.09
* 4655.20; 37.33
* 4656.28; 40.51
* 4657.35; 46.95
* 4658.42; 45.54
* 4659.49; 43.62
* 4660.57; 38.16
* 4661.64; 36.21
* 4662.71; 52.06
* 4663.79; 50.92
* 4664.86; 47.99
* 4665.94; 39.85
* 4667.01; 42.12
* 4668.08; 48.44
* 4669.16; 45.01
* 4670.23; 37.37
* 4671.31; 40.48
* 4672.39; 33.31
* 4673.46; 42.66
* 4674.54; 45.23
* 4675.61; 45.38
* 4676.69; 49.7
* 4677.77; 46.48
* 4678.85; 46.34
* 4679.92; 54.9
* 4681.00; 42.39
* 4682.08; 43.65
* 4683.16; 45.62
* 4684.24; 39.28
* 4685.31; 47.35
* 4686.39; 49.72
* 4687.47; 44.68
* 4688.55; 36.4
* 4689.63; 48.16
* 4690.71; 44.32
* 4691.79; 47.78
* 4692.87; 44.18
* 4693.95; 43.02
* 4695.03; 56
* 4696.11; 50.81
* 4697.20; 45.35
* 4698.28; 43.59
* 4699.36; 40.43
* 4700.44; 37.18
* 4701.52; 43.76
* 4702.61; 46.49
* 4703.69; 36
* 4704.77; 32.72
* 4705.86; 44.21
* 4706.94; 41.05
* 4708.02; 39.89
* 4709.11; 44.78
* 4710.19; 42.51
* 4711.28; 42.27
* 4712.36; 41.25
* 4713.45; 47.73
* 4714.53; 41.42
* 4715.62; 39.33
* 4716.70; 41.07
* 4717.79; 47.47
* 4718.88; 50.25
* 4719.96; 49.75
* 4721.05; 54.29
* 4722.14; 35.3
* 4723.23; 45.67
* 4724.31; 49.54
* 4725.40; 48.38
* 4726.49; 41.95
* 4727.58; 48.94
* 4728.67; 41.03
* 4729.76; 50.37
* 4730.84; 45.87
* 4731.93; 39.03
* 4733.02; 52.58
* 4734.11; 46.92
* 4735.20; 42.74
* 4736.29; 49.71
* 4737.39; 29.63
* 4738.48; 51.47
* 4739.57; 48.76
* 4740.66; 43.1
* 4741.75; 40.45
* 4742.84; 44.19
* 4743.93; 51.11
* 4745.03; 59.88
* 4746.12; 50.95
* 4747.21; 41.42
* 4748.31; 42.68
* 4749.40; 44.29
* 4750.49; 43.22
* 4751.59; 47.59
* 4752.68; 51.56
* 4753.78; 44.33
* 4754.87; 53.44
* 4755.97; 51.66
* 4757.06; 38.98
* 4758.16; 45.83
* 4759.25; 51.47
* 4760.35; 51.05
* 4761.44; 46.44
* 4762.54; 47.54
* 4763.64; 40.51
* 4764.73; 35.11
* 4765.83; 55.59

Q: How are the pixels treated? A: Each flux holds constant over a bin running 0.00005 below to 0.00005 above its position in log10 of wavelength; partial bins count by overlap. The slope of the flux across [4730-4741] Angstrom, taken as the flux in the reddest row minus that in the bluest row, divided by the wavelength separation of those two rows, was -0.28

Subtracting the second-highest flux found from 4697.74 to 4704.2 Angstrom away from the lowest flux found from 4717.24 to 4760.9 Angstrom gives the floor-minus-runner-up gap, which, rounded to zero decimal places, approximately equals -14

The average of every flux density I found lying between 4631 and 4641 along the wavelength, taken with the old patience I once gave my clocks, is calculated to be 43.7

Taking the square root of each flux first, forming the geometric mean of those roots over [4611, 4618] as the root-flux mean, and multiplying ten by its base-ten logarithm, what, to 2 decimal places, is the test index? 8.31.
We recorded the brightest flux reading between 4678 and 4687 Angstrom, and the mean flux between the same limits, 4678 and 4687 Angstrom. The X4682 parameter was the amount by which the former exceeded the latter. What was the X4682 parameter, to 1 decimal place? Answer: 8.7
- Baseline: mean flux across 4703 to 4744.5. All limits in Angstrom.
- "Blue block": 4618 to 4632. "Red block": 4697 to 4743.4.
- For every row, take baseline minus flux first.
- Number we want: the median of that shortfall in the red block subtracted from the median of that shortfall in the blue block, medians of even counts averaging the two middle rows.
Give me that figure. -2.3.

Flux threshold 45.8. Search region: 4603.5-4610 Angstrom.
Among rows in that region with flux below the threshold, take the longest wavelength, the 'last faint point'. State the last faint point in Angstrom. 4608.28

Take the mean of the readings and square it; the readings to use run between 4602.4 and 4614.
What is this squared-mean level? 2313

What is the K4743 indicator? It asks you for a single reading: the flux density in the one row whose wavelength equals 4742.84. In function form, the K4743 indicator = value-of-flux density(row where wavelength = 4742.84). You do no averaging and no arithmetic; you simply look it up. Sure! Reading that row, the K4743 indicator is 44.19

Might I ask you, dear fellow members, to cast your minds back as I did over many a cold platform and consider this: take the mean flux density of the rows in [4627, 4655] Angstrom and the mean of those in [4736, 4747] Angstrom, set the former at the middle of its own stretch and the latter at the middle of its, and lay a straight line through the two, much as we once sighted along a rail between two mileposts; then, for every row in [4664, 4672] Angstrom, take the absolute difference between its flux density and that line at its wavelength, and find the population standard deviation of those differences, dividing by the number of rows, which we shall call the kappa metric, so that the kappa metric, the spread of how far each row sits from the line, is 1.8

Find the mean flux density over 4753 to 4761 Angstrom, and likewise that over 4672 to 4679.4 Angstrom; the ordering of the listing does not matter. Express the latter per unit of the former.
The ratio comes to 0.92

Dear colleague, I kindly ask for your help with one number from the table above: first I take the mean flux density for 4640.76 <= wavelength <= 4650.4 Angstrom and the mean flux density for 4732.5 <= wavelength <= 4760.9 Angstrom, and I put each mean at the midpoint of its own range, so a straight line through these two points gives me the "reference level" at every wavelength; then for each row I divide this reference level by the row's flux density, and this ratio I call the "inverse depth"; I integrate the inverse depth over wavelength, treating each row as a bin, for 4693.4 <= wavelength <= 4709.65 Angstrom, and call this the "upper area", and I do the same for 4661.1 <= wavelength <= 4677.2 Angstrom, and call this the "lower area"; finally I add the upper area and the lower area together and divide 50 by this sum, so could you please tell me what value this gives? 1.50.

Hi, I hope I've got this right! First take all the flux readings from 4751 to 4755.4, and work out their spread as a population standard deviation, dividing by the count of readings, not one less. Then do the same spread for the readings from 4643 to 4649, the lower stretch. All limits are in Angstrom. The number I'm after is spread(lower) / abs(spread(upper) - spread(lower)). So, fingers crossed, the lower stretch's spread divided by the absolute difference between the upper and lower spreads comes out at 3.5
